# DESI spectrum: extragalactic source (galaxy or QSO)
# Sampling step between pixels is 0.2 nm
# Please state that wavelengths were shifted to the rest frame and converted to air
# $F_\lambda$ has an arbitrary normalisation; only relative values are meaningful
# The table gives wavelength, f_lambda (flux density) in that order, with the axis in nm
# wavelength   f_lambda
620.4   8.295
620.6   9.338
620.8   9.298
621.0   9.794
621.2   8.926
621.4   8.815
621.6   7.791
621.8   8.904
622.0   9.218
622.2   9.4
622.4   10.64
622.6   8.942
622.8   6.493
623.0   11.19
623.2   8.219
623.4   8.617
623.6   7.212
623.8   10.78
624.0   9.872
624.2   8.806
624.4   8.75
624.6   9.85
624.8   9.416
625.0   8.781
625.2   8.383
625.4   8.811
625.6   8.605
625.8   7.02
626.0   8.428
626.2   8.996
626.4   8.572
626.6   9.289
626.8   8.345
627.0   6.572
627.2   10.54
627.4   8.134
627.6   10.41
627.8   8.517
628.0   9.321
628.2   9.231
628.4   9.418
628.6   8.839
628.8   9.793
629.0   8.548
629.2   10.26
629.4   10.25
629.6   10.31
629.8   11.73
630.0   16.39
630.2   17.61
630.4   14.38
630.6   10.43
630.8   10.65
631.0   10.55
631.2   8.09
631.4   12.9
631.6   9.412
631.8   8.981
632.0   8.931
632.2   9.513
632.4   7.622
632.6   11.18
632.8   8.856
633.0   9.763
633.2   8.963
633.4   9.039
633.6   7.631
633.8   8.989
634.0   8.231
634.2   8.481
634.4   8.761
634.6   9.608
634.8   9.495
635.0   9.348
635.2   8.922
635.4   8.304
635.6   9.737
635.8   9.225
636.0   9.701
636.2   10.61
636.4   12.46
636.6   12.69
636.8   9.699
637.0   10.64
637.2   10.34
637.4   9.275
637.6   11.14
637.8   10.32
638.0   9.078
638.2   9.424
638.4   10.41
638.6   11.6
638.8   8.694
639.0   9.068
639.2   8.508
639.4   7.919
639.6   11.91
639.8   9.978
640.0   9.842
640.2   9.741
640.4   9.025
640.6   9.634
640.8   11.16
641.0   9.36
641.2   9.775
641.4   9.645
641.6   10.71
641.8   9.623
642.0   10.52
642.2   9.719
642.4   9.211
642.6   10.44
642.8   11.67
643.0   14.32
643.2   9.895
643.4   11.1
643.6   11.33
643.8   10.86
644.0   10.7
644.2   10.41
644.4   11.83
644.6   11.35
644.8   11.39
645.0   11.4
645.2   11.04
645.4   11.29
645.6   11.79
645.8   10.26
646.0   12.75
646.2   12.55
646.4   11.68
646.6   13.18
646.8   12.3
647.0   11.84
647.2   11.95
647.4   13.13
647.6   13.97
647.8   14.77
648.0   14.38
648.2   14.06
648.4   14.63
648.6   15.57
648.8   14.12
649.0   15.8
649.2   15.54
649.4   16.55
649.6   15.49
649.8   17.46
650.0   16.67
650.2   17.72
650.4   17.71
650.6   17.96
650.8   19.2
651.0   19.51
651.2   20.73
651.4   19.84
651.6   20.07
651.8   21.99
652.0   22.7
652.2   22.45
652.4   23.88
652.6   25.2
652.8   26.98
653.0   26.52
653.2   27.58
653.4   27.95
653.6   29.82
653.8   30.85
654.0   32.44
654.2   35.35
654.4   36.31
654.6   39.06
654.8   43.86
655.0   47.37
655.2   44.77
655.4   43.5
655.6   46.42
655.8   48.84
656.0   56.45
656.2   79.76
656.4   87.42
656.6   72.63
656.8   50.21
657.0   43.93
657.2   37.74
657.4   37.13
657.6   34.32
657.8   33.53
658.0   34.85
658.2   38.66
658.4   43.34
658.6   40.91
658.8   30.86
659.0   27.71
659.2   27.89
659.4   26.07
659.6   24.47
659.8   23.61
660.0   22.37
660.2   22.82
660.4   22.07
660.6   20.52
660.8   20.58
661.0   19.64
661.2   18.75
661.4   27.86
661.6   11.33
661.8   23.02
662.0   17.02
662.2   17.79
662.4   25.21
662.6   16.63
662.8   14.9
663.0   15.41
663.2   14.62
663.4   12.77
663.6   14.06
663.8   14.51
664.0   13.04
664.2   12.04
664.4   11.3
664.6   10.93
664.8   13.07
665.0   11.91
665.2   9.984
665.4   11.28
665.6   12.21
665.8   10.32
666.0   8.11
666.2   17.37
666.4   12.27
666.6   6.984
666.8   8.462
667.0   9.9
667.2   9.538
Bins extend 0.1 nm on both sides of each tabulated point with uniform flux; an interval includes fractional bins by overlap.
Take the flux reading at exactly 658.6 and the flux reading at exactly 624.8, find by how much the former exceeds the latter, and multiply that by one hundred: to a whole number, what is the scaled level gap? 3149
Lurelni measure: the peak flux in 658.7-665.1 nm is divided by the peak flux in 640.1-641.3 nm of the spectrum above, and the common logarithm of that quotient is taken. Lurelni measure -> 0.4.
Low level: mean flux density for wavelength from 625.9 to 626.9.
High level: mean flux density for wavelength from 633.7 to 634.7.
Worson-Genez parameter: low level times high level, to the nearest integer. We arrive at 77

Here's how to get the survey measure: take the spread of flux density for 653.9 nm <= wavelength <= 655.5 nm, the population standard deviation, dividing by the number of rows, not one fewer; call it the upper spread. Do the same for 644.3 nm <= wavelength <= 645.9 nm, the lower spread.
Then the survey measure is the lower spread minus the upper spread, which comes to -4.5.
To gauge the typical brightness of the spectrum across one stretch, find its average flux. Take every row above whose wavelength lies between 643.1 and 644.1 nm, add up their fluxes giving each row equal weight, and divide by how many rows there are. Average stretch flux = 10.8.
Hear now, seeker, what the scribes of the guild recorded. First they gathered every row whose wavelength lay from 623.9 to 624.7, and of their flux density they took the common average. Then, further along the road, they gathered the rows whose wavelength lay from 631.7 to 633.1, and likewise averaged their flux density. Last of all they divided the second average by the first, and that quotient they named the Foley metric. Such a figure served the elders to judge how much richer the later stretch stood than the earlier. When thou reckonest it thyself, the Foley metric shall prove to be 1.0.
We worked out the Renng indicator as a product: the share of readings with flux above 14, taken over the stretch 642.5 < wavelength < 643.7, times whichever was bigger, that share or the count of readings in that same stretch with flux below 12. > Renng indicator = 0.83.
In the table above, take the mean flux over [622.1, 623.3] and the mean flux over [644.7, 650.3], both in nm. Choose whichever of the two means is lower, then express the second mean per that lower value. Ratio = 1.5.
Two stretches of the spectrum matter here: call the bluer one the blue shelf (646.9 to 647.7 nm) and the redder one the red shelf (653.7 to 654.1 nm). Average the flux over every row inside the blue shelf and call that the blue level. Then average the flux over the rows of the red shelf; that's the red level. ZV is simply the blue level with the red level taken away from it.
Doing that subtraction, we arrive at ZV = -19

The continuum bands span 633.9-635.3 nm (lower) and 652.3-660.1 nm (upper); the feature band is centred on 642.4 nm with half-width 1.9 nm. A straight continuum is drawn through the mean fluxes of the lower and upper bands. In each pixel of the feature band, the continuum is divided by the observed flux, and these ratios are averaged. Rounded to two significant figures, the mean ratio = 1.9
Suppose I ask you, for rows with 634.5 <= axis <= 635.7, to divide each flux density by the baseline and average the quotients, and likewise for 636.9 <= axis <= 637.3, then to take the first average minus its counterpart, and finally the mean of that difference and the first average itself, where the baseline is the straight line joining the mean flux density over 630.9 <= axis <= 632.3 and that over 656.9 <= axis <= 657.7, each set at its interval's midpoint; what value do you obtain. 0.35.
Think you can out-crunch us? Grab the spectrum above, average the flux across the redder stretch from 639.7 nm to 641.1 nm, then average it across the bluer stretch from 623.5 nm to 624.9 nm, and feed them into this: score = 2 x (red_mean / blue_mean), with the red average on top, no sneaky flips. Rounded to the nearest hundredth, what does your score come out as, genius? 2.13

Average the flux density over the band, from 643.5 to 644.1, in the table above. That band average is 11.0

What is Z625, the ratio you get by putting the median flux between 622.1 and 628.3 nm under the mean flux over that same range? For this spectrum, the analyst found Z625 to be 1.01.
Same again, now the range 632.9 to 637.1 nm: 1.02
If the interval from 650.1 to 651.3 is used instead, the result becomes 1.01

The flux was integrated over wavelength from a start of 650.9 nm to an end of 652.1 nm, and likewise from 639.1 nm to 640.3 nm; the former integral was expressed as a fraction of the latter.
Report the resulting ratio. 2.2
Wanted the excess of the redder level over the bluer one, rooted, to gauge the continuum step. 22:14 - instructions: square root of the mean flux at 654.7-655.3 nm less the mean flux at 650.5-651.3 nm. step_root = 5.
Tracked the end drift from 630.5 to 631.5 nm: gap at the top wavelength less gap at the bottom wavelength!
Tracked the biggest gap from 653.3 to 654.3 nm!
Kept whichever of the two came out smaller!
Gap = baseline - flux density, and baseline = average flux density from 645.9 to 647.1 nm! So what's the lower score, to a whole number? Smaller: -16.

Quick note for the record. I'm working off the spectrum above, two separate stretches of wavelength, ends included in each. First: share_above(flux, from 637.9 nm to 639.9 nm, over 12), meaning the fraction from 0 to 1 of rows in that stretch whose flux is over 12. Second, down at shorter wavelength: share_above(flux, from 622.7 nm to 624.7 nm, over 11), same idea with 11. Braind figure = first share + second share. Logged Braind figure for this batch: 0.10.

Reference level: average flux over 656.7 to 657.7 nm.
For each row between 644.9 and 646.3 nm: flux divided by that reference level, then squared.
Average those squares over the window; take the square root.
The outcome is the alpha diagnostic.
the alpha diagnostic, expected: 0.29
